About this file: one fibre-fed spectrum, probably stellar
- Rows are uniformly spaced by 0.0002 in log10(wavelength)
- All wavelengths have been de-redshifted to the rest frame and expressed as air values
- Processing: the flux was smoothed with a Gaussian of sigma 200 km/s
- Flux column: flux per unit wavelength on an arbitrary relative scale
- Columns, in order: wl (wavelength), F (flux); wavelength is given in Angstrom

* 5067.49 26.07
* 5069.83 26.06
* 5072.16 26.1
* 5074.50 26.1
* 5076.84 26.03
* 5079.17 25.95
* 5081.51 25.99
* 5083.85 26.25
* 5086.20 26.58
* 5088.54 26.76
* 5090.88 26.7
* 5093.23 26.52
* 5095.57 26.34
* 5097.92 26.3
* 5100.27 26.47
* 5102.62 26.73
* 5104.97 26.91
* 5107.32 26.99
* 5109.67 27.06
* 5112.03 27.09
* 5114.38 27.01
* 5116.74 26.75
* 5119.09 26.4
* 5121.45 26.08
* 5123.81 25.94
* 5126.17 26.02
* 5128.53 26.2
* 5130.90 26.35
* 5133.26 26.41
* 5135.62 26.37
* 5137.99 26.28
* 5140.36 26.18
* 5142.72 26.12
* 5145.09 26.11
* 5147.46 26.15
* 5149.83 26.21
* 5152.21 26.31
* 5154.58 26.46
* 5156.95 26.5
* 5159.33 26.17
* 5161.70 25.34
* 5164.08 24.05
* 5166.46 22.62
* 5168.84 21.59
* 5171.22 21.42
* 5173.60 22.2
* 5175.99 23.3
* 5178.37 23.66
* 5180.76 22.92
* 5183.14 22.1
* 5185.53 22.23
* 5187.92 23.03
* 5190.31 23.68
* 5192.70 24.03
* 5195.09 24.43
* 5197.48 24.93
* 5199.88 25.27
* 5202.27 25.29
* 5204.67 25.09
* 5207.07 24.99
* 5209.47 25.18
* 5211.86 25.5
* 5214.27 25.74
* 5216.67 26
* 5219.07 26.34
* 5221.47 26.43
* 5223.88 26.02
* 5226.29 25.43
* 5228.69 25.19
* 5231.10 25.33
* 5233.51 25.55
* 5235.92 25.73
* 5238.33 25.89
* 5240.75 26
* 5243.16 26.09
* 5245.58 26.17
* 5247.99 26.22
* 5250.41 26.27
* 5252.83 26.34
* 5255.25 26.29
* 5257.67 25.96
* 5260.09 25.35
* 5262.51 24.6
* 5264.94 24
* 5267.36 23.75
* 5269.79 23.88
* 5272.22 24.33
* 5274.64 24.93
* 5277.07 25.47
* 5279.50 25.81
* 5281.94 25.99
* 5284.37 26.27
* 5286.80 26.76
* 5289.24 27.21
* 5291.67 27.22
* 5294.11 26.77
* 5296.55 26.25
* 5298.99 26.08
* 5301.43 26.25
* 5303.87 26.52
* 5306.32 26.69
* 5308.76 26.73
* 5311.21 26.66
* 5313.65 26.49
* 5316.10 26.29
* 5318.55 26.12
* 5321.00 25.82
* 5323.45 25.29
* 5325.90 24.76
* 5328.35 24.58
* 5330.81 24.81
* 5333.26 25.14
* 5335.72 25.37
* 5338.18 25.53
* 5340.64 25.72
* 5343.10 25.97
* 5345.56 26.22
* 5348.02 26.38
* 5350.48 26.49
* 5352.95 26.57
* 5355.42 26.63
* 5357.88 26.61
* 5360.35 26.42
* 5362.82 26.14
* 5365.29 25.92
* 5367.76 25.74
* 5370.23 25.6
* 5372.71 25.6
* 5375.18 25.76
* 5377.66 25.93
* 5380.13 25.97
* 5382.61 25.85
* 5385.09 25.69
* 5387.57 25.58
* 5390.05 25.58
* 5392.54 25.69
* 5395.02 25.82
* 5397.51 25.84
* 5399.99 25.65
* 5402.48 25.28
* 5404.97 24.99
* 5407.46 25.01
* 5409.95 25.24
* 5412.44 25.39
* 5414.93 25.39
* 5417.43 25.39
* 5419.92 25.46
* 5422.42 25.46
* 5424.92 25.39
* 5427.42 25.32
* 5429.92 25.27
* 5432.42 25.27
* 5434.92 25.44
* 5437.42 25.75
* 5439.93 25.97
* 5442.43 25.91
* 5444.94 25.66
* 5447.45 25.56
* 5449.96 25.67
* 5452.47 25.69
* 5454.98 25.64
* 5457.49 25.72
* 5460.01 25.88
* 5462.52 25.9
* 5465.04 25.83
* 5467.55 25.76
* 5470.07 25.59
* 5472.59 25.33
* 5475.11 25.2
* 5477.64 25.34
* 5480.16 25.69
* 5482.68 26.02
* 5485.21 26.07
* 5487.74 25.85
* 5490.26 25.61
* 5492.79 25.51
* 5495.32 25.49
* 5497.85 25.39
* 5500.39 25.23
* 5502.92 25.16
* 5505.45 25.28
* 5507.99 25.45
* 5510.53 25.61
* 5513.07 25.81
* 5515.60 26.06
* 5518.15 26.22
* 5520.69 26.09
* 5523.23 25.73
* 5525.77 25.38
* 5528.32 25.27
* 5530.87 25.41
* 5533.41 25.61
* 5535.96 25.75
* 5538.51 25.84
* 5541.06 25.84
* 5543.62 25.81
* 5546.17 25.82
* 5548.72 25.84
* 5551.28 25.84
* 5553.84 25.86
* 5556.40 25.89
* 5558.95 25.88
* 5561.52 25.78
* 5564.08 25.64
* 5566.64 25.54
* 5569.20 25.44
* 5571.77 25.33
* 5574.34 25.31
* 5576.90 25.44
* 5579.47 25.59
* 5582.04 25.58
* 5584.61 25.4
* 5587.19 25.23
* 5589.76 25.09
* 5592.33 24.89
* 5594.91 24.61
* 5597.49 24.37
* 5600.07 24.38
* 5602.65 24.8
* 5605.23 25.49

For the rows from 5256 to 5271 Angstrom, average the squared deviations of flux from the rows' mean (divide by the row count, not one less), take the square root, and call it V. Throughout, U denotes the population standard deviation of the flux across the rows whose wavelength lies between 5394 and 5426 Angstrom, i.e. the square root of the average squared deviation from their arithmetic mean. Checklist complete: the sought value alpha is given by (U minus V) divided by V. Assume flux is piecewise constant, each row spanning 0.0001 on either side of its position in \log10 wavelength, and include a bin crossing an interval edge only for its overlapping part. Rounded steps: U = 0.25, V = 0.8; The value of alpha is -0.7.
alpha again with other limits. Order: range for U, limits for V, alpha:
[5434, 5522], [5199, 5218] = -0.2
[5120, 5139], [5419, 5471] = -0.2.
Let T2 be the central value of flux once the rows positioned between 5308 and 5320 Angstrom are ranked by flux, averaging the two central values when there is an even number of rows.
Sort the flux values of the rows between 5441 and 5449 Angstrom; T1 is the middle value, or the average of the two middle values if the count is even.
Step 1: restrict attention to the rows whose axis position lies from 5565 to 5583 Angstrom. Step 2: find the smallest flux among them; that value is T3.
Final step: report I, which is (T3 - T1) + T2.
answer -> 26.1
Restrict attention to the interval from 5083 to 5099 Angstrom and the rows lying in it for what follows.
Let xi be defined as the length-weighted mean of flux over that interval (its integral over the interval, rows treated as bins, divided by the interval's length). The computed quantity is 26.5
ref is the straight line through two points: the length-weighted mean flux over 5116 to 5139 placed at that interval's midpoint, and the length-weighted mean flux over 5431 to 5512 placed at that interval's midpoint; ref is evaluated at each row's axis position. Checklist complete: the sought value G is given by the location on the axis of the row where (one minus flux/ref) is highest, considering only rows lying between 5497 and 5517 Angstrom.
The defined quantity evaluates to 5502.92 Angstrom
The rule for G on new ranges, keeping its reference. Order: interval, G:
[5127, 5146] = 5145.09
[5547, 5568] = 5566.64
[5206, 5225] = 5207.07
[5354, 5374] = 5370.23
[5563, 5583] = 5574.34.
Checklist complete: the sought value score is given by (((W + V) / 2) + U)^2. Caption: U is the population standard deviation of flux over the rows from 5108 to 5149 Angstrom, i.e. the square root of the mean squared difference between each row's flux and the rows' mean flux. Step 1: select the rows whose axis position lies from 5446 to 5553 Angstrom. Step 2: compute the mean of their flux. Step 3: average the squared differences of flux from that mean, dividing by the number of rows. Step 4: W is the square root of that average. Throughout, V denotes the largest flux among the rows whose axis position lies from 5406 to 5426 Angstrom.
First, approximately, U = 0.36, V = 25.46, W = 0.26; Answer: 175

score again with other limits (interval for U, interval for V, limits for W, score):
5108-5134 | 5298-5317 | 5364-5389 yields 192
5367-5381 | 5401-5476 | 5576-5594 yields 176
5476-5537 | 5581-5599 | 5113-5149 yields 175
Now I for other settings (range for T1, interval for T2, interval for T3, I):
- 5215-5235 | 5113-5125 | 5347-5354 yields 27.0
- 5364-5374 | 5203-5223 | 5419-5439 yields 25.2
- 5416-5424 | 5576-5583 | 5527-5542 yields 25.4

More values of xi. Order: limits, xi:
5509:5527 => 25.8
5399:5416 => 25.3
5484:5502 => 25.6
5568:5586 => 25.4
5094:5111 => 26.7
